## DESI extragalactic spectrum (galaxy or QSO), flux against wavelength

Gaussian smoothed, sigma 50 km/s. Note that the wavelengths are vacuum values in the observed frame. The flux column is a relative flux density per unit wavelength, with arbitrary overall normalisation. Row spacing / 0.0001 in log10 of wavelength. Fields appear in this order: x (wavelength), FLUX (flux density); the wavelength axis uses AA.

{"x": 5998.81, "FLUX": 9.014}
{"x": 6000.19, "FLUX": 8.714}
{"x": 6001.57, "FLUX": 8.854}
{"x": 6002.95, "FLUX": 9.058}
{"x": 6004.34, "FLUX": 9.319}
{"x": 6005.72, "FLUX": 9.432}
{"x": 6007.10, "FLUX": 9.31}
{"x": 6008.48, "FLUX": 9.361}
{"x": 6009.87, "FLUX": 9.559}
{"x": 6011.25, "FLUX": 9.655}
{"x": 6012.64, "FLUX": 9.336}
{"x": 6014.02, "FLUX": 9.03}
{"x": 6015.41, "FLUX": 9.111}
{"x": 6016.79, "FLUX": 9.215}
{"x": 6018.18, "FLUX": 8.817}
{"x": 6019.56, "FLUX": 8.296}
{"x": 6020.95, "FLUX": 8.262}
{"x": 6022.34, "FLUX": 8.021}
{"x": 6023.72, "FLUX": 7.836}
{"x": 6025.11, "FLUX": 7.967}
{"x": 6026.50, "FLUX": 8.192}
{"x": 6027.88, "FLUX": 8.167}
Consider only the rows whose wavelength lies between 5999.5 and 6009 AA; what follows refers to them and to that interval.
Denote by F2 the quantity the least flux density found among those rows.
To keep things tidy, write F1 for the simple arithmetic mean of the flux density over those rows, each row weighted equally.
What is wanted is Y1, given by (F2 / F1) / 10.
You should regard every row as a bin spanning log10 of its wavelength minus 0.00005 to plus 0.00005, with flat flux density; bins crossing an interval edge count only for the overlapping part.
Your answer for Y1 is 0.0952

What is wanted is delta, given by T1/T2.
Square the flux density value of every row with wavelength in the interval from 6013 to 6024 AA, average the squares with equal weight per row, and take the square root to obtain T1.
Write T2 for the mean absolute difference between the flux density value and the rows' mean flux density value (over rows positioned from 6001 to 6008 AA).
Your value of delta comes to 45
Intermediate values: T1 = 8.59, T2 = 0.19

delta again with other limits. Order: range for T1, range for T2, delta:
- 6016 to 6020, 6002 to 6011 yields 79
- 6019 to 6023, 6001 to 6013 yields 50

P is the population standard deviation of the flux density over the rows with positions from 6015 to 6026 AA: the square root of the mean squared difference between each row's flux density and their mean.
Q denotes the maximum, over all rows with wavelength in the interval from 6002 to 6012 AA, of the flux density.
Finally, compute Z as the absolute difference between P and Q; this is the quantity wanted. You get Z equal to 9.15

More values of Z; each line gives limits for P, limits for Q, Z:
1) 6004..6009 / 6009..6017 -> 9.61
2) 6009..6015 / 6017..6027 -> 8.58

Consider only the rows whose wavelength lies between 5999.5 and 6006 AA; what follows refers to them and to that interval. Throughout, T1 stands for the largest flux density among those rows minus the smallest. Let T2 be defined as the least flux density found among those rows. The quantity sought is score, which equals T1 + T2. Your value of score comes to 9.43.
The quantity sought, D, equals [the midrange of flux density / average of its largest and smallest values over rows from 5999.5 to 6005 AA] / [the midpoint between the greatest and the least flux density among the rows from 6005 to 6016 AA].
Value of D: 0.97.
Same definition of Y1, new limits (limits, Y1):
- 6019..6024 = 0.0967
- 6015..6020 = 0.0936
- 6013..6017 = 0.0990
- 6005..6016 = 0.0966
